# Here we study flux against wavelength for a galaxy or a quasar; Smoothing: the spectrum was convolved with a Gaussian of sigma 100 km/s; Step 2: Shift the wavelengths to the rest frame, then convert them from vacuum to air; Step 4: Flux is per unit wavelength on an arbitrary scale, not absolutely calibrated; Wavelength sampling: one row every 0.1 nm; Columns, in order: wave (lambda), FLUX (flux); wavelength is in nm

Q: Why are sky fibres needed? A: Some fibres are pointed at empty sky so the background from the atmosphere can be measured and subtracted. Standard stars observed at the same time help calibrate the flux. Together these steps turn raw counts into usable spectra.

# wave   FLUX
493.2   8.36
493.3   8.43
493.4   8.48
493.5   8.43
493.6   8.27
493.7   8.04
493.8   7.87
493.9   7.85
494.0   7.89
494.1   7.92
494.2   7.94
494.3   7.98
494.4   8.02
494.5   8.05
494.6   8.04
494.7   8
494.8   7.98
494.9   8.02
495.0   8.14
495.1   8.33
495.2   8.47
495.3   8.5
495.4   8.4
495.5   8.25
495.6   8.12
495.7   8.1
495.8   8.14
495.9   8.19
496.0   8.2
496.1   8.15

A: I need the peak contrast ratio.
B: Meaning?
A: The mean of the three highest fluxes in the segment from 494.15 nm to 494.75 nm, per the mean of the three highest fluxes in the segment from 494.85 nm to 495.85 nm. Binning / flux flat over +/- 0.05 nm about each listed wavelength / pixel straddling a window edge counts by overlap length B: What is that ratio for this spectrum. 0.95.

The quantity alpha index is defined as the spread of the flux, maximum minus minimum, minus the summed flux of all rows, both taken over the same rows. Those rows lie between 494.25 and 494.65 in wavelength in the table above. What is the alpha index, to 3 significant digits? -32.0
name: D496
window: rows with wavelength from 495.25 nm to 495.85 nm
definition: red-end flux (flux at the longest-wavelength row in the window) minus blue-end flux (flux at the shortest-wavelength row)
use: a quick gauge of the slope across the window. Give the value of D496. -0.36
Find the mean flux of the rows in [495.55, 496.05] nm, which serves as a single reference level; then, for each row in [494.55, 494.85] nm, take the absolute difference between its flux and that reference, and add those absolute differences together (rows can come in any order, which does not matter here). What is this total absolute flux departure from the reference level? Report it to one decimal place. 0.4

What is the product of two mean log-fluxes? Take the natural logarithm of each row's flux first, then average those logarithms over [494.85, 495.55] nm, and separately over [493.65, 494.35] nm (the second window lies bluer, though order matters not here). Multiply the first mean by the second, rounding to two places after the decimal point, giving 4.38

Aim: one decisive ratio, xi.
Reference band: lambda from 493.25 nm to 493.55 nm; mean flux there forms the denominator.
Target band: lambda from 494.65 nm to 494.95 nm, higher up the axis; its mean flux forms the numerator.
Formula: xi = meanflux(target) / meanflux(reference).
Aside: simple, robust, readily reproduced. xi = 0.95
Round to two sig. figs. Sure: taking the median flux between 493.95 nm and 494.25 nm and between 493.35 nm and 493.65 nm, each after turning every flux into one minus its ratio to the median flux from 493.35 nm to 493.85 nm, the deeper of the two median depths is 0.042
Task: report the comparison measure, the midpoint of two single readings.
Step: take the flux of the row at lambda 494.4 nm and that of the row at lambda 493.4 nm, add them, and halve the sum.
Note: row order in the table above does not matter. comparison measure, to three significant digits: 8.25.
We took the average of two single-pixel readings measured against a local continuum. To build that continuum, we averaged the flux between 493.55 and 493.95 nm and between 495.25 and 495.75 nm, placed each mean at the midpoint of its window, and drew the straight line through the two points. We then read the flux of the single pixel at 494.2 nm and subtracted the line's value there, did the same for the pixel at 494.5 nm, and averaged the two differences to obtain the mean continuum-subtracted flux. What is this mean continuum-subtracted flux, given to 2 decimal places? -0.10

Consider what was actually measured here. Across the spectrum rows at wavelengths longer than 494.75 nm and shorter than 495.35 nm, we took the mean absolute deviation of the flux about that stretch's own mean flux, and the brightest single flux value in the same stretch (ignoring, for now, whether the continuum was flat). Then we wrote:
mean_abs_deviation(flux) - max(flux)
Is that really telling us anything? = -8.31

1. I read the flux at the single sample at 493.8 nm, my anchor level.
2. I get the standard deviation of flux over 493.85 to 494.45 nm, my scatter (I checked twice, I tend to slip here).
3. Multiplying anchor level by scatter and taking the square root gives 0.7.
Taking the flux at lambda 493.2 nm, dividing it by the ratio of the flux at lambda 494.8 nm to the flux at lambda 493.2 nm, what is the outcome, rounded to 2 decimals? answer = 8.76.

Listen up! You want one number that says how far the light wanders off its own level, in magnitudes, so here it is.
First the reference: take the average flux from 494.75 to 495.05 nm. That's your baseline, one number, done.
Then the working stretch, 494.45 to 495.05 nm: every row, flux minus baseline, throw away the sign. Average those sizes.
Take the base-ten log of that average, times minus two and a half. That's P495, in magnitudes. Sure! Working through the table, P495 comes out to 3.5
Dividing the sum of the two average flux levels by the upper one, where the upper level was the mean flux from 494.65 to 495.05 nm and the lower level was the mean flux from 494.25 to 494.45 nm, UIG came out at 2.00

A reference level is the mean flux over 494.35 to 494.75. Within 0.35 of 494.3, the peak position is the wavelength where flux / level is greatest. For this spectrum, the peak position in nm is 494.5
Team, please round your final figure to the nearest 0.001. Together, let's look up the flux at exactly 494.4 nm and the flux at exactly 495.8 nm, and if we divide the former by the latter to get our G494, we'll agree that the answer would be 0.985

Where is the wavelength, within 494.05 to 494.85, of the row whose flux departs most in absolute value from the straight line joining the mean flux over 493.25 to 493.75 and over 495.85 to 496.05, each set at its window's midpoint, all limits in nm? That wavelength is 494.1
